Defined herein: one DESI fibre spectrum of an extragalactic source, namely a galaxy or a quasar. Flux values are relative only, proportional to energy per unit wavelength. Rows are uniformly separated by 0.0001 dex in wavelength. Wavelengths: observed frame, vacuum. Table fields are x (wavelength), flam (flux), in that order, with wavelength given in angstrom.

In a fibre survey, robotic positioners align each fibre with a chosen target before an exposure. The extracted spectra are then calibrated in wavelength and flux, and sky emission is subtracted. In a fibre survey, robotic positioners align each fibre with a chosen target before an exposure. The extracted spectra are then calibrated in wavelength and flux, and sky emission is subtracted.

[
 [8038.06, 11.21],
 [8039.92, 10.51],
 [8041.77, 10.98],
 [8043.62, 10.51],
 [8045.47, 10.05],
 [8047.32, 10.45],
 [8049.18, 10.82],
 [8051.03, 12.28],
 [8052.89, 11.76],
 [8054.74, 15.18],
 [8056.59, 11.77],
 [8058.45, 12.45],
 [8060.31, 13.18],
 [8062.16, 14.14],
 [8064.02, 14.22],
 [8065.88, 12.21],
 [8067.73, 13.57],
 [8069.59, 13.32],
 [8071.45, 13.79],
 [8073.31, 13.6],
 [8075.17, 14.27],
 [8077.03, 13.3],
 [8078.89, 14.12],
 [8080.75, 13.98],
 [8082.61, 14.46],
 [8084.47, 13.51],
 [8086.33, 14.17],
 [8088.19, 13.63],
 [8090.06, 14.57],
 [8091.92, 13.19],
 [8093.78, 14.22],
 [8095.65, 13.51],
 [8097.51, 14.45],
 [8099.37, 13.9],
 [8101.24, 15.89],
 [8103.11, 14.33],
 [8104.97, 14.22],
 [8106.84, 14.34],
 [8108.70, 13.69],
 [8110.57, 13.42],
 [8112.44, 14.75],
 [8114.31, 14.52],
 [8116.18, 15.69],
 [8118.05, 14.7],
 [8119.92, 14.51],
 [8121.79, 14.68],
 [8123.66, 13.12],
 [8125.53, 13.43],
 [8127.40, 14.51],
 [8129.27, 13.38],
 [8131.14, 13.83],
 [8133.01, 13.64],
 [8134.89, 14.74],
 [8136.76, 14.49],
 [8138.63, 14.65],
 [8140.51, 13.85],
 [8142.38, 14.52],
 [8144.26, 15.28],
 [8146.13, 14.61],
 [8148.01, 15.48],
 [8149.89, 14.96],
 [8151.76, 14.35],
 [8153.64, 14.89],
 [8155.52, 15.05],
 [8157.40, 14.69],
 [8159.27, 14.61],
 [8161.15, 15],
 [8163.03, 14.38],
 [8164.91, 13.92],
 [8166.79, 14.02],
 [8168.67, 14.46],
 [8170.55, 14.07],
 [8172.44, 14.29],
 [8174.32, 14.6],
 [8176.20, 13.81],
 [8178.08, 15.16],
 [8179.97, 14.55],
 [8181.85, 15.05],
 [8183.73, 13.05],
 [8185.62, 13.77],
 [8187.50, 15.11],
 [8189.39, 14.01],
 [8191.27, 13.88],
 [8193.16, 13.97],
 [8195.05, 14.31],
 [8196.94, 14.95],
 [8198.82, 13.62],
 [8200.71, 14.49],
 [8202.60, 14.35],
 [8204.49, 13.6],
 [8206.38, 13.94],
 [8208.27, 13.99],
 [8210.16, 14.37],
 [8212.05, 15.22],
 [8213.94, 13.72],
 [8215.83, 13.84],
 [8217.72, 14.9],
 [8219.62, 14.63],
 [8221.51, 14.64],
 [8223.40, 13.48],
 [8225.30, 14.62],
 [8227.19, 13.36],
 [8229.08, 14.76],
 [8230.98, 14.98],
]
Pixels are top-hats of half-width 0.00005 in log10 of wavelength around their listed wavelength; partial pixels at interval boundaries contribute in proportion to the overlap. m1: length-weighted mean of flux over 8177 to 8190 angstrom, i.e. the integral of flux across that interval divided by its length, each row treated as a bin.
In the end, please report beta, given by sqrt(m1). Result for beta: 3.793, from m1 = 14.4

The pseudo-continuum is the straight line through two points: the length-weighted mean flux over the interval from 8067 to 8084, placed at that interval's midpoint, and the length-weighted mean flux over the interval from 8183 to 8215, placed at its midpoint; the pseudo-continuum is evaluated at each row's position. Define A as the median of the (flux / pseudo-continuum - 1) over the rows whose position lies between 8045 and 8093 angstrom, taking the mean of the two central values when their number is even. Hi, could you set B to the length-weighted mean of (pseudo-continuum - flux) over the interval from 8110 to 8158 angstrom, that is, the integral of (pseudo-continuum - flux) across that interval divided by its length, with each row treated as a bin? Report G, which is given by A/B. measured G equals 0.04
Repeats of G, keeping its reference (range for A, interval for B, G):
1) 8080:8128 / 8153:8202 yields -0.10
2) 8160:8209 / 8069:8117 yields -0.03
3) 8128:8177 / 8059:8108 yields -0.47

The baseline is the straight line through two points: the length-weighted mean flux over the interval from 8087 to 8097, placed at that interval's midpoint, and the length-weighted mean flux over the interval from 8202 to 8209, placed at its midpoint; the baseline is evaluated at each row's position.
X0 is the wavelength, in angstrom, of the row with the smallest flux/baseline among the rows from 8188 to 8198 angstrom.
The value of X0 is 8191.27 angstrom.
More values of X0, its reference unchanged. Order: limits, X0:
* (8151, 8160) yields 8151.76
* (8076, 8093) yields 8091.92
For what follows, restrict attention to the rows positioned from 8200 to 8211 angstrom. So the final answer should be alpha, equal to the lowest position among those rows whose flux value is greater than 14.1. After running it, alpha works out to 8200.71 angstrom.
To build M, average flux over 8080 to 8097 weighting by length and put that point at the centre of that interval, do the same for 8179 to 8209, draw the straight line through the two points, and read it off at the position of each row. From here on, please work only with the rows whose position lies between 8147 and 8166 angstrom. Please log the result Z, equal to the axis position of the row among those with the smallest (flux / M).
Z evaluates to 8164.91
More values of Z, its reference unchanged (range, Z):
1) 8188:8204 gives 8198.82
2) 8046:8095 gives 8047.32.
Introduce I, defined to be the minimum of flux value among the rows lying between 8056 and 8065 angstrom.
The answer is 11.77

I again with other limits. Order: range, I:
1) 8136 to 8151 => 13.85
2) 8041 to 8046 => 10.05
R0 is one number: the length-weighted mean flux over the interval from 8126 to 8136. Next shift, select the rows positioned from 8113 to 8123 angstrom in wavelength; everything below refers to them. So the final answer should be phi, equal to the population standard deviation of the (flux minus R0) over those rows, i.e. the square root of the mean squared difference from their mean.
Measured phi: 0.44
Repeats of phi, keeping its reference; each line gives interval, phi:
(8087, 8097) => 0.50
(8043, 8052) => 0.77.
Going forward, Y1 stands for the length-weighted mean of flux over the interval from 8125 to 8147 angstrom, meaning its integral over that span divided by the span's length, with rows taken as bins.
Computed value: 14.3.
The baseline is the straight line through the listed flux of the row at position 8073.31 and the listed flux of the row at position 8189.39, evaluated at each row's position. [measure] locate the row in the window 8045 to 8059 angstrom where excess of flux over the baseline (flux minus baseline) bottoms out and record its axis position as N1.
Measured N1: 8045.47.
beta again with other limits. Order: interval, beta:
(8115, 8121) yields 3.864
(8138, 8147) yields 3.818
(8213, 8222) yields 3.785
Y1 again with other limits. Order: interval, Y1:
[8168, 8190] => 14.3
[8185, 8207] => 14.2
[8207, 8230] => 14.3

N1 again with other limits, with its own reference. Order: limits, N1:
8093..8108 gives 8095.65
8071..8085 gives 8077.03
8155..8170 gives 8164.91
